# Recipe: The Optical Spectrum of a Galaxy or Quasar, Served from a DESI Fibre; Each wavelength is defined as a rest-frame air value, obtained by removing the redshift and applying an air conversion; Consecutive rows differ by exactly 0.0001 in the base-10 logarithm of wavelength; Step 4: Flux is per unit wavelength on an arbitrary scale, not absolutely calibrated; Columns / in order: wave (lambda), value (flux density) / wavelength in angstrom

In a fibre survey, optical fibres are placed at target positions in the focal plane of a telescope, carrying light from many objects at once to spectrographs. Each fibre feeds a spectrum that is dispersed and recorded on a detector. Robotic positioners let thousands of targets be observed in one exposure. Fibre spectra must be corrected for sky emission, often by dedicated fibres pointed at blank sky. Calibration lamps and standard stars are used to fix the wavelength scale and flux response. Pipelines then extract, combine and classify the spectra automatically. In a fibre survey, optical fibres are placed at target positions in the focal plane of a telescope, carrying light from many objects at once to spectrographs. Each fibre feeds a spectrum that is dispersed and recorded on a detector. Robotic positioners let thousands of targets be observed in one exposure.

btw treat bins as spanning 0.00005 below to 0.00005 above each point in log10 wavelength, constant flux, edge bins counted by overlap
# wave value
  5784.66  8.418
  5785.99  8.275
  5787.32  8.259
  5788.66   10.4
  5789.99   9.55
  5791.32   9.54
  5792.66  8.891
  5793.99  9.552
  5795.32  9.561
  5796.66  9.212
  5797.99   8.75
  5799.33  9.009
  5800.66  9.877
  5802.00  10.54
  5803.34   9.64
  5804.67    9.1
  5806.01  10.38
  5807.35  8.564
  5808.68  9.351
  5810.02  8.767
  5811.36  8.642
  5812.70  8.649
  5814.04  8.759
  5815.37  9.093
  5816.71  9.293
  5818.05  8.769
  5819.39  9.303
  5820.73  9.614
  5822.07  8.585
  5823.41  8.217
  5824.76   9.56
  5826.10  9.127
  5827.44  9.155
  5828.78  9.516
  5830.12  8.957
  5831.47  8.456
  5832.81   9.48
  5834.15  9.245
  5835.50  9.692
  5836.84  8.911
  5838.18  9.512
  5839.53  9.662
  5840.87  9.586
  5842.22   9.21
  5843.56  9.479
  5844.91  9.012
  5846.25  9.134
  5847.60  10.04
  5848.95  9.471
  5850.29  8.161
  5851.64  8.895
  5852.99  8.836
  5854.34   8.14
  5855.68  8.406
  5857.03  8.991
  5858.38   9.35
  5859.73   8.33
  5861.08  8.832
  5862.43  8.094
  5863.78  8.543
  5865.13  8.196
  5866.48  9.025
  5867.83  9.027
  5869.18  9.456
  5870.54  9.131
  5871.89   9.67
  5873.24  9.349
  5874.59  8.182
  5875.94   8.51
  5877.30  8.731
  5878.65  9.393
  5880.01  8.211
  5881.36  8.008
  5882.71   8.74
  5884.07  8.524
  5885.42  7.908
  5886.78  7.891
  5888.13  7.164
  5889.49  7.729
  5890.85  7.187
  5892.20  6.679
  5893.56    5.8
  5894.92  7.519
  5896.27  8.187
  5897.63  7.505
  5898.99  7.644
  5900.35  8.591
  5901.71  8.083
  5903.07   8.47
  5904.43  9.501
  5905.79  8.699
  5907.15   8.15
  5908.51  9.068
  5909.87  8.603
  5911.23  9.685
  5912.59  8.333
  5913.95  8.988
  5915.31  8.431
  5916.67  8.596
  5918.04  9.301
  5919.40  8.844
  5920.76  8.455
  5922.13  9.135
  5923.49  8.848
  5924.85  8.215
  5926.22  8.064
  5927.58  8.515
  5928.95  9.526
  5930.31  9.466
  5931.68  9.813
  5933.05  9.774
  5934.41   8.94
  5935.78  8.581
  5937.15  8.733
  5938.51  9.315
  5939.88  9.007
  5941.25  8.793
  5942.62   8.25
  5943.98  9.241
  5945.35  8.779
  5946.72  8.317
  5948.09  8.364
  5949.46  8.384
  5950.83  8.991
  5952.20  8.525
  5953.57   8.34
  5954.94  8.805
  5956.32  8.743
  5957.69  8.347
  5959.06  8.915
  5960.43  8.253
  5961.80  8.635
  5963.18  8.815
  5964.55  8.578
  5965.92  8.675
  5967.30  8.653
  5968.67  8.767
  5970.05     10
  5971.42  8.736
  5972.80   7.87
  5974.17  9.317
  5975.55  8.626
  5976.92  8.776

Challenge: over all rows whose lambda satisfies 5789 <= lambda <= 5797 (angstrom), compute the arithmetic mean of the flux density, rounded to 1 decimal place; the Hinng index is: 9.4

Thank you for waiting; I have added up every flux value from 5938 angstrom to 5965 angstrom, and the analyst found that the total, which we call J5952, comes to 173.4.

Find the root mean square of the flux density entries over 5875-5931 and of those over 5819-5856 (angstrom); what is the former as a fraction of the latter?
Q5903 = 0.92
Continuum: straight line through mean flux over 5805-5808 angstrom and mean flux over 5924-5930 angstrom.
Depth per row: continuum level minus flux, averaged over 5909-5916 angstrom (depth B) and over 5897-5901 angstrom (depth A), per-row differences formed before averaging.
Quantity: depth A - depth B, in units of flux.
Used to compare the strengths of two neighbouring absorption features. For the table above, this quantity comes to 1.0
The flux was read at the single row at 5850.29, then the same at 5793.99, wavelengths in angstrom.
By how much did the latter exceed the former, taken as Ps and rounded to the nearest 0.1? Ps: 1.4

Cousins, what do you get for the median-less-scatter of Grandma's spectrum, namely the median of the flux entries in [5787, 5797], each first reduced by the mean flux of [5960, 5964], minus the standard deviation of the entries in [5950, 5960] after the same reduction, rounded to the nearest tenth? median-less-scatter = 0.7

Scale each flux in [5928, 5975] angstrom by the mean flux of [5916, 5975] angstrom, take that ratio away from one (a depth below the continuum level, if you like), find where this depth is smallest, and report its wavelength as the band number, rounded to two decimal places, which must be 5970.05 angstrom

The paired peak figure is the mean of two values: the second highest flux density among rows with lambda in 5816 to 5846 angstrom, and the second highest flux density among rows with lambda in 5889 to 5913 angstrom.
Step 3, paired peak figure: 9.58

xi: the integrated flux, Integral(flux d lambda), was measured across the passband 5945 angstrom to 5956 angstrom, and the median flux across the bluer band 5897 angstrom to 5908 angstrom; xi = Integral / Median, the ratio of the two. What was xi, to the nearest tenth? 11.3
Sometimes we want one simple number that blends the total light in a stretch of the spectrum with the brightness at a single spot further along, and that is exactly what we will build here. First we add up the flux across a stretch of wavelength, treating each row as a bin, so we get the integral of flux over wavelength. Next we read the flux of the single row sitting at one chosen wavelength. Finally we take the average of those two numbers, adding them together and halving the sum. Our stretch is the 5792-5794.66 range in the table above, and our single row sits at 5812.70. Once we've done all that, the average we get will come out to 16.6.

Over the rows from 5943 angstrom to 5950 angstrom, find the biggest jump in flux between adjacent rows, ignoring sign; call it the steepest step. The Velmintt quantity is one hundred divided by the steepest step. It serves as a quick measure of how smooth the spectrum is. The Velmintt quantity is 216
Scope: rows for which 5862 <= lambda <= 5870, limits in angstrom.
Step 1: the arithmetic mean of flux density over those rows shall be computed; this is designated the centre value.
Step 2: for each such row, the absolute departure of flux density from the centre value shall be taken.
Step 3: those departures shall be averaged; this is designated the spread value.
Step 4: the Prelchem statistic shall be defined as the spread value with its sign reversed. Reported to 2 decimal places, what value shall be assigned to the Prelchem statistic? -0.45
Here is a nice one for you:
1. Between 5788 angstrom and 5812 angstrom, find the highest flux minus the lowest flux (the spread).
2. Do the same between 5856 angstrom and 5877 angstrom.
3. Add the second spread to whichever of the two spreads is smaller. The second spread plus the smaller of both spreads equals 3.2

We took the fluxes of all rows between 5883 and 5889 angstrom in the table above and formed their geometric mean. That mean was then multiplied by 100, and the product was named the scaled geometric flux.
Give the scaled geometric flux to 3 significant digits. 786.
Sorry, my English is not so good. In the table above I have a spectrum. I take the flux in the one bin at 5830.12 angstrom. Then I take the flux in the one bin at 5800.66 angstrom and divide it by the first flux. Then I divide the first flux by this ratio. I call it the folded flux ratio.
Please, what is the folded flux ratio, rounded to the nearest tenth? 8.1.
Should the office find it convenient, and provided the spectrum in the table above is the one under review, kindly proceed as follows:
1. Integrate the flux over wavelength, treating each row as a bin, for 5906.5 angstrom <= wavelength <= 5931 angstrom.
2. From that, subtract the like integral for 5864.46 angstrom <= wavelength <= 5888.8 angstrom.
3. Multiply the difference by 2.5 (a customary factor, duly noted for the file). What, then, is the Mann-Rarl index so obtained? 14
